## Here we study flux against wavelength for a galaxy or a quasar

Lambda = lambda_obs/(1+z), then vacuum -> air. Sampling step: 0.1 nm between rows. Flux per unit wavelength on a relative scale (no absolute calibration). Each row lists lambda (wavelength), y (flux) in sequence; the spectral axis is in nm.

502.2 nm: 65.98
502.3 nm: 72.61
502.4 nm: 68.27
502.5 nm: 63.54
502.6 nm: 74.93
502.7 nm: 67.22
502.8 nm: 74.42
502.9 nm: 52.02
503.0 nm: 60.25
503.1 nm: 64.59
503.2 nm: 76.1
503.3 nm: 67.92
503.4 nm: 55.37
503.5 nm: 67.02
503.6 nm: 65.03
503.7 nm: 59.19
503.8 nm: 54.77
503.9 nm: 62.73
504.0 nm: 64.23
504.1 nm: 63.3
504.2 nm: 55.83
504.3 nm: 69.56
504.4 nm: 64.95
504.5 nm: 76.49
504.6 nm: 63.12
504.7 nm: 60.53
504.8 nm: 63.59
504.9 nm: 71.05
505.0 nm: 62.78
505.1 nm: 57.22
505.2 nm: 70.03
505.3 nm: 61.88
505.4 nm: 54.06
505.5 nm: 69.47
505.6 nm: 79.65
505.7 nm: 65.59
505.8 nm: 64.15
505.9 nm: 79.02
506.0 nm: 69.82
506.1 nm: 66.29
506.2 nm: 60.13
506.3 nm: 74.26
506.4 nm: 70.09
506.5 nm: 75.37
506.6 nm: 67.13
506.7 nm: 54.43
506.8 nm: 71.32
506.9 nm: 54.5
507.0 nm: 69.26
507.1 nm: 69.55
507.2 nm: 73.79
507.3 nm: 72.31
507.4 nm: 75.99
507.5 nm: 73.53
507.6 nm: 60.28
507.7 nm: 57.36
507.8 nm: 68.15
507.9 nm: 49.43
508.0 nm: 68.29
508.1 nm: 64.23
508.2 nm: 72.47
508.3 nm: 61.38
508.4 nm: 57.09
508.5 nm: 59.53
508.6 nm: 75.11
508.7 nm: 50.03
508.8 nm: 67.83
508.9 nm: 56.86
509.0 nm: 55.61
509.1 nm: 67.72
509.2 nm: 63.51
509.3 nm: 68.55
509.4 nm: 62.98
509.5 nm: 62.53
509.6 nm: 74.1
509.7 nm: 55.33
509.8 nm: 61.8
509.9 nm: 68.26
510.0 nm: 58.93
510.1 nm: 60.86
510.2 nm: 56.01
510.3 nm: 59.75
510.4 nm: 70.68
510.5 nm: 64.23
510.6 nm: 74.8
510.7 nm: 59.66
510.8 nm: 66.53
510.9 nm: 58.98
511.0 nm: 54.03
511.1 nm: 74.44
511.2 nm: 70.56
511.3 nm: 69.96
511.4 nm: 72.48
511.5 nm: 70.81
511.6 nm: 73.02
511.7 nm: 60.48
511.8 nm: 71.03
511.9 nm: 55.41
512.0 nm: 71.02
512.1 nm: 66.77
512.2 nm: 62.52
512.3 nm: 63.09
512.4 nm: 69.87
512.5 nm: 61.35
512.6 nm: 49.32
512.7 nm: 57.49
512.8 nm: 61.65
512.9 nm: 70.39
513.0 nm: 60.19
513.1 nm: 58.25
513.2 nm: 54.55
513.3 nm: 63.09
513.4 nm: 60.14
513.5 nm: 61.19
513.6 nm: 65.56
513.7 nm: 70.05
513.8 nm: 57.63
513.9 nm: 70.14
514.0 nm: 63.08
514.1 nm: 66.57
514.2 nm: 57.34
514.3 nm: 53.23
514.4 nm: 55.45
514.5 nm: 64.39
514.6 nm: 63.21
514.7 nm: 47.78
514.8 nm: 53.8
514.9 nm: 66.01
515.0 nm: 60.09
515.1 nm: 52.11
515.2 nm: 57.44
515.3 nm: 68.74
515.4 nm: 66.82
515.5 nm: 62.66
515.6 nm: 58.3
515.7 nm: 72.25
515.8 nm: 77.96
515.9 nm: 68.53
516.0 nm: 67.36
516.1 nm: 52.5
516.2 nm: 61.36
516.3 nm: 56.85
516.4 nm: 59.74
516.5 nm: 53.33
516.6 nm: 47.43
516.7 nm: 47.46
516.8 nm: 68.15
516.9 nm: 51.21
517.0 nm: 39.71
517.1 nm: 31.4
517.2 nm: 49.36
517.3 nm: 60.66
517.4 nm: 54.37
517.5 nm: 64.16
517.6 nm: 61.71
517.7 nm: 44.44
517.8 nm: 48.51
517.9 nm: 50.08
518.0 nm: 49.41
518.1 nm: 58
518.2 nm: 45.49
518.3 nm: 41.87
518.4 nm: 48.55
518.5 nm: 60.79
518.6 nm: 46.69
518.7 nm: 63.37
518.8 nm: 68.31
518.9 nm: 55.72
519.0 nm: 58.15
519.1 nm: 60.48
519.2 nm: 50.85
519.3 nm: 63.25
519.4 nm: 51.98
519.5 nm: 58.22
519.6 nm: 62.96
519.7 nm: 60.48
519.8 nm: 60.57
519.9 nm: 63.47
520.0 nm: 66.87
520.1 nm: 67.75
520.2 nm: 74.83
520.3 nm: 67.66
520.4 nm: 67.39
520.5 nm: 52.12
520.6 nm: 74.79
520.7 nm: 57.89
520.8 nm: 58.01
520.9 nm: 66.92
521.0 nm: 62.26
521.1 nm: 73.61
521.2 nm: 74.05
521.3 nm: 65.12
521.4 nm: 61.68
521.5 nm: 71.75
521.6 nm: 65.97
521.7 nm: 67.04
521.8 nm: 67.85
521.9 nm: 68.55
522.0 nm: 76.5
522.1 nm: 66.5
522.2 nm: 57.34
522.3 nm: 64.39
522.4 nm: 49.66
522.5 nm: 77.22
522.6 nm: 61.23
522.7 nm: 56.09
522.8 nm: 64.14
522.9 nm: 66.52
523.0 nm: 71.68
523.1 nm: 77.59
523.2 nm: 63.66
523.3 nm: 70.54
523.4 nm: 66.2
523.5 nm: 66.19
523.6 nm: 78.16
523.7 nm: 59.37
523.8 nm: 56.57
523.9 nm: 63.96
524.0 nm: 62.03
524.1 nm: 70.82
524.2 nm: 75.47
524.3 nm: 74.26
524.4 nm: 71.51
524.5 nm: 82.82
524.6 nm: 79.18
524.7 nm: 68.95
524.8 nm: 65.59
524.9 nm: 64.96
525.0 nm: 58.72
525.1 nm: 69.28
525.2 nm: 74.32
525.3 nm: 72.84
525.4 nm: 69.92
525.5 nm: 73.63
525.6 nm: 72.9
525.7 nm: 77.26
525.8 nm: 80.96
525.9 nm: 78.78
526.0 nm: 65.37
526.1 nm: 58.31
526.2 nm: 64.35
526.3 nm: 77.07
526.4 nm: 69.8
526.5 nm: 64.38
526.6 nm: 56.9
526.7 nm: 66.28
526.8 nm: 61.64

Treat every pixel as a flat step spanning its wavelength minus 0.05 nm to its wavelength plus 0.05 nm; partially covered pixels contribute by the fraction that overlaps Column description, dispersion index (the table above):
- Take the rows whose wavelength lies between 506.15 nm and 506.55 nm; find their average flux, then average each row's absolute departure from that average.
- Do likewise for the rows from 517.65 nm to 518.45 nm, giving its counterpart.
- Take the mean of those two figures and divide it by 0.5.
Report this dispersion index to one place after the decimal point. 8.2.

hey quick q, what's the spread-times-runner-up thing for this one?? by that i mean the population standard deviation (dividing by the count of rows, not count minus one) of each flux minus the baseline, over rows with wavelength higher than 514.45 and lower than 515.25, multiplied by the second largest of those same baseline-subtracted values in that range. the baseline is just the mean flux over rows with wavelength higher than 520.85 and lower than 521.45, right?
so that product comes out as -17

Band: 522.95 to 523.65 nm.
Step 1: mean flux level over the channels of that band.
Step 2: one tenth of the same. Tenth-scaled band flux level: 7.06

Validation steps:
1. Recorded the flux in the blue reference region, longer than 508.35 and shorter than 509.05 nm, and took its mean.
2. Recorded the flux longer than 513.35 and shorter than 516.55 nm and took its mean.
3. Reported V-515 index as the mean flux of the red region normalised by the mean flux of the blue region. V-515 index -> 1.02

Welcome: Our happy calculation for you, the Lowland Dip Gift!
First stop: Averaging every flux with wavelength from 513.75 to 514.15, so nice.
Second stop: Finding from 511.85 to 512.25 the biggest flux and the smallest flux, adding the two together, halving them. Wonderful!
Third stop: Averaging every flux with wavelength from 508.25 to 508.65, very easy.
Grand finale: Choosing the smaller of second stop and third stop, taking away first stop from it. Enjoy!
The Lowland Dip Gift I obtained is -1.1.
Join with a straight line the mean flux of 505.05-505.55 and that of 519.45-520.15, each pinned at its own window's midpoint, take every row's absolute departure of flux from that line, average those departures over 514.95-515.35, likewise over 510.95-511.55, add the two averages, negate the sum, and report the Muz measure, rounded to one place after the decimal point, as -15.1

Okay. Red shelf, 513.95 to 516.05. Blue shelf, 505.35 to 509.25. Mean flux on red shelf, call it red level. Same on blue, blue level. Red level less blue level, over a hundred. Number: -0.037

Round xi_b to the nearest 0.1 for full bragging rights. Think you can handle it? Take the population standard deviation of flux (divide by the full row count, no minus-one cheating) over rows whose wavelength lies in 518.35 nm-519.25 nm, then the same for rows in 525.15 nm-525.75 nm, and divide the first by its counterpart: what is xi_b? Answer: 3.1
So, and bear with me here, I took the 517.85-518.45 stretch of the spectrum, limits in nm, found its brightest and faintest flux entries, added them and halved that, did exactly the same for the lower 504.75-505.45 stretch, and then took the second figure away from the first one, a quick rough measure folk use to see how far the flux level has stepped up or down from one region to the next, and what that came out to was -12.6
